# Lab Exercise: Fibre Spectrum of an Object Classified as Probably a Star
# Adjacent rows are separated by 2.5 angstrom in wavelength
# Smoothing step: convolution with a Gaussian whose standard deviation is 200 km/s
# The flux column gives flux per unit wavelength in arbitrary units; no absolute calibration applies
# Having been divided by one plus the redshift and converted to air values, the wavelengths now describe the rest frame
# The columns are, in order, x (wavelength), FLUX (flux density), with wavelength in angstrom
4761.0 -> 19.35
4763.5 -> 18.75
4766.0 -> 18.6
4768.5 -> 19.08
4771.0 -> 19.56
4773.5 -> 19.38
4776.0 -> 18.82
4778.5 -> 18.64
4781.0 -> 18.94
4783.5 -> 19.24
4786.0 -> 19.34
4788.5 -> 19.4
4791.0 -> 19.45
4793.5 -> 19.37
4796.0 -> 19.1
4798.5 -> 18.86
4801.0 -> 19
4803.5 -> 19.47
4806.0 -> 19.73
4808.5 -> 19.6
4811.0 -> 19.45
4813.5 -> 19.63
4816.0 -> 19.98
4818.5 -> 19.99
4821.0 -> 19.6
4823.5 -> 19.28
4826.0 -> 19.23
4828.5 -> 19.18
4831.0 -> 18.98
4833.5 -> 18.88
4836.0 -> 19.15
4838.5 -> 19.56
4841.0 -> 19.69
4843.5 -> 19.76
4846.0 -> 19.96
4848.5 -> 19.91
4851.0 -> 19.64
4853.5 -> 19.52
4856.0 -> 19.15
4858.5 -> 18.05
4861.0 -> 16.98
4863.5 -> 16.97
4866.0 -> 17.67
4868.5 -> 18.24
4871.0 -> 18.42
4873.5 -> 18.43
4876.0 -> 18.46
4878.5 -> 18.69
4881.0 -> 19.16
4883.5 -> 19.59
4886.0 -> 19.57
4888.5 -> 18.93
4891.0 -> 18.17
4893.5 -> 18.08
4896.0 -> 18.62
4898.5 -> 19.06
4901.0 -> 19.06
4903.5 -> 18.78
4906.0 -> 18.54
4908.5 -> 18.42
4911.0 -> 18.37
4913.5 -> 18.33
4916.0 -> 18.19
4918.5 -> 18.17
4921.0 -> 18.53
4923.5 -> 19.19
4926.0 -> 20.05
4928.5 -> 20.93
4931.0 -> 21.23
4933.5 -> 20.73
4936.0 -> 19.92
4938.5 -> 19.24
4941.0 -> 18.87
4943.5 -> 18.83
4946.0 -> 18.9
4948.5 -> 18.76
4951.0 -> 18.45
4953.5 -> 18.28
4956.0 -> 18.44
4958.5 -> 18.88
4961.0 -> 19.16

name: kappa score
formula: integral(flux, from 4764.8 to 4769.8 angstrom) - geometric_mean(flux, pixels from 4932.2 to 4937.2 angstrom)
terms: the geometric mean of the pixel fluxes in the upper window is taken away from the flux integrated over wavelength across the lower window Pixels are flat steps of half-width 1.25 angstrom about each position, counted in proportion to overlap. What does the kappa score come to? 73.9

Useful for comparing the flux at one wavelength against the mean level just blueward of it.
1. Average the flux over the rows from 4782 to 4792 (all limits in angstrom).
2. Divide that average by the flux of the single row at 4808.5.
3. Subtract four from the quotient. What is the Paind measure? -3.01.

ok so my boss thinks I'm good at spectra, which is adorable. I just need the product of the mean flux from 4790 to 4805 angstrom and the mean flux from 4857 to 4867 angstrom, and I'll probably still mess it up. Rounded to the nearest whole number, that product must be 335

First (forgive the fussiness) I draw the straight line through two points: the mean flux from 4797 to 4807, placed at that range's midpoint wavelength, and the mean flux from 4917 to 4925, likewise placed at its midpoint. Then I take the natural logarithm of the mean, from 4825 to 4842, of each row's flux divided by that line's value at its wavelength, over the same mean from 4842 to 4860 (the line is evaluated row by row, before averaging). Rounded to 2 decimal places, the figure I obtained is -0.01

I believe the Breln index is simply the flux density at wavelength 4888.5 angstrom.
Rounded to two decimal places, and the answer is 18.93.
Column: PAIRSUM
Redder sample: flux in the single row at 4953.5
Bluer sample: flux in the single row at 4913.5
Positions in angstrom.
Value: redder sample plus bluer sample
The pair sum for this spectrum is 36.6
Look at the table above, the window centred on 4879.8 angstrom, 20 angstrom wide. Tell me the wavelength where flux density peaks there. 4883.5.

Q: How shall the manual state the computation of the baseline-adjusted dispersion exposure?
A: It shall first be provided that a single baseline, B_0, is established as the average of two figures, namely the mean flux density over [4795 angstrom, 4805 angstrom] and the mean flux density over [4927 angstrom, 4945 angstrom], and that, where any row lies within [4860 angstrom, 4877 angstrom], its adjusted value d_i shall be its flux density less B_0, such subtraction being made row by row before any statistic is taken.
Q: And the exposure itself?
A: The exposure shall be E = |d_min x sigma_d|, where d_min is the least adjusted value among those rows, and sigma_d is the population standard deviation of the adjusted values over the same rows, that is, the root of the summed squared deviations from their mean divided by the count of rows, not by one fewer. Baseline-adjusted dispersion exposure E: 1.6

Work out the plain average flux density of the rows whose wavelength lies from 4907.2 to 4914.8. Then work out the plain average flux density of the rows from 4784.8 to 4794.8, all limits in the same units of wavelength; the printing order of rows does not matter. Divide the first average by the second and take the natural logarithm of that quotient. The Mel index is -0.05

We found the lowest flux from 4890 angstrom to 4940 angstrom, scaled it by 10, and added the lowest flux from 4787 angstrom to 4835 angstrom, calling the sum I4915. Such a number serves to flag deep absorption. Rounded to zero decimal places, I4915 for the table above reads 200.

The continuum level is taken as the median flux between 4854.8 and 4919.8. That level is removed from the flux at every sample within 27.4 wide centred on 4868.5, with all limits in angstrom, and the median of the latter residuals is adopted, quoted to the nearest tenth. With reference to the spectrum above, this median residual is 0.0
